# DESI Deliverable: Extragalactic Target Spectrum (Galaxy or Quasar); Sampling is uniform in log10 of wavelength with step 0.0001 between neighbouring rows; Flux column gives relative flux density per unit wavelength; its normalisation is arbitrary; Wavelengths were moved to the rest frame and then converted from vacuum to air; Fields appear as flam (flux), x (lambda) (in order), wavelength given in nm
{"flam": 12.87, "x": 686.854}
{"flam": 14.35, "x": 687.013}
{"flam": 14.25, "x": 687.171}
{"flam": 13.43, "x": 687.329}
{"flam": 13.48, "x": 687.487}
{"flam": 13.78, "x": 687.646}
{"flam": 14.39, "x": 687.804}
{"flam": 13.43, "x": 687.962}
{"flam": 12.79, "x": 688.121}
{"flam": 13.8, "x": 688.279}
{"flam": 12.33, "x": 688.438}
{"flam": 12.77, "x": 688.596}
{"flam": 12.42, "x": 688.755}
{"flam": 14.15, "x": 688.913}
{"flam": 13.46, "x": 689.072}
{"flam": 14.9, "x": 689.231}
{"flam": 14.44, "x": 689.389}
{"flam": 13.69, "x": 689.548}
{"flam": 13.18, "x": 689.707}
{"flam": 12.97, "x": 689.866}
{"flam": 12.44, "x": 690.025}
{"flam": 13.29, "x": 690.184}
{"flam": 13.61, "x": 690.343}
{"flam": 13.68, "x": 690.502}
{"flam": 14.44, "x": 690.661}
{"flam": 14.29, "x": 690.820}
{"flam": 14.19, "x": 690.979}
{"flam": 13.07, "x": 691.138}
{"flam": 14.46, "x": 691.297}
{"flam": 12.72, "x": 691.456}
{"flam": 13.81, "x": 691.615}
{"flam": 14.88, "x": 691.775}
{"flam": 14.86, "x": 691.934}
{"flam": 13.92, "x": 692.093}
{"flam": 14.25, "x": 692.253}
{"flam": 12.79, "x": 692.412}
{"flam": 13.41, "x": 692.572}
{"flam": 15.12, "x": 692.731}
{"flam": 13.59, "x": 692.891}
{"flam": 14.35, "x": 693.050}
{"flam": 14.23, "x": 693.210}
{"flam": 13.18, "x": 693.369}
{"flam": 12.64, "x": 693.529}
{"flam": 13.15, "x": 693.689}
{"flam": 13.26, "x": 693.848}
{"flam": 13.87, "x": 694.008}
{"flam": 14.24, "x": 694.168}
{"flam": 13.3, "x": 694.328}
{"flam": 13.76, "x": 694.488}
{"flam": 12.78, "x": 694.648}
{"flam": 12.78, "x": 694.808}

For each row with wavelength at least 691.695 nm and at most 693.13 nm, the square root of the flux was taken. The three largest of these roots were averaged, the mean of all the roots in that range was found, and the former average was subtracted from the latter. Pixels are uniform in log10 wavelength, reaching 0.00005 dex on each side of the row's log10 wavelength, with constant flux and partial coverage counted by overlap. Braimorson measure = -0.109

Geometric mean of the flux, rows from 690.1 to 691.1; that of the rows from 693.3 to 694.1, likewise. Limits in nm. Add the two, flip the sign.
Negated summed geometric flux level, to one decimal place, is -27.1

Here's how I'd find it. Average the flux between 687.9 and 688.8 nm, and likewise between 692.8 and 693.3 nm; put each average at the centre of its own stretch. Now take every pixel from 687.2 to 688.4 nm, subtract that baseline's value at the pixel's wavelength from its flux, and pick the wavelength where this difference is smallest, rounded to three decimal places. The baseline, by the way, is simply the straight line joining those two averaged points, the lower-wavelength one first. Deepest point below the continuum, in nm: 688.121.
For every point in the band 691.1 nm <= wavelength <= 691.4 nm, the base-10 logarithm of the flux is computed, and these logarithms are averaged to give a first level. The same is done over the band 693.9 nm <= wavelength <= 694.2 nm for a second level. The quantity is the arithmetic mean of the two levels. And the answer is 1.14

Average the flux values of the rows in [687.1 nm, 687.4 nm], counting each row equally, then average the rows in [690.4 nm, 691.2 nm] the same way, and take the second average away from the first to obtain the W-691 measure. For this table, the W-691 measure -0.1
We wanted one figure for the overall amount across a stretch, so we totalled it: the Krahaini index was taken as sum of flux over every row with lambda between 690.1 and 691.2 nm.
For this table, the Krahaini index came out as 97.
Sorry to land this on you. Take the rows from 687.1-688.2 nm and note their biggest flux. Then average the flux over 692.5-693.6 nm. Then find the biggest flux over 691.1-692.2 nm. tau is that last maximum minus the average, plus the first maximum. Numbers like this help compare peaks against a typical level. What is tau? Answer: 15.5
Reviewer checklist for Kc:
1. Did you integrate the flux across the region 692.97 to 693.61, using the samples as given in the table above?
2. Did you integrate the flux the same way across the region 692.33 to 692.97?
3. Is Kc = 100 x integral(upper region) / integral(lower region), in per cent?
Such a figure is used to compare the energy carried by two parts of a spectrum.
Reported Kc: 99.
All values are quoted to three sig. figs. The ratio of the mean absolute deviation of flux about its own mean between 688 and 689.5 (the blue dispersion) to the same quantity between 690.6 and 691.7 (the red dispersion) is 1.38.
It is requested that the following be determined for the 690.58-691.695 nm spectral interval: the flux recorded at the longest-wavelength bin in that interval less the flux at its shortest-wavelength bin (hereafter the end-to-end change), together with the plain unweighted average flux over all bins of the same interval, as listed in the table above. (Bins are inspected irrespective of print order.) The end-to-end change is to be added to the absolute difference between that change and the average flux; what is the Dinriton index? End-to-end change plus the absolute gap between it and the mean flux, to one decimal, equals 13.9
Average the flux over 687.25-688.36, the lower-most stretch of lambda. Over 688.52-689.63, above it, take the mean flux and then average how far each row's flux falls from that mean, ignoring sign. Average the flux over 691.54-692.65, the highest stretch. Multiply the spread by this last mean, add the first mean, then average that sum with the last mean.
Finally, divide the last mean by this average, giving 0.751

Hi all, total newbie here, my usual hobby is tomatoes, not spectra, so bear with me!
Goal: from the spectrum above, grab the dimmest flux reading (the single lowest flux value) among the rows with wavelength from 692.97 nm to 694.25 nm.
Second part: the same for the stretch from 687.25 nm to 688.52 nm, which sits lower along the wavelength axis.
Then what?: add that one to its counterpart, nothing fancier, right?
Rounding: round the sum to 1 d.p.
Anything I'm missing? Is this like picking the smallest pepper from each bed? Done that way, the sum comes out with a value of 25.0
